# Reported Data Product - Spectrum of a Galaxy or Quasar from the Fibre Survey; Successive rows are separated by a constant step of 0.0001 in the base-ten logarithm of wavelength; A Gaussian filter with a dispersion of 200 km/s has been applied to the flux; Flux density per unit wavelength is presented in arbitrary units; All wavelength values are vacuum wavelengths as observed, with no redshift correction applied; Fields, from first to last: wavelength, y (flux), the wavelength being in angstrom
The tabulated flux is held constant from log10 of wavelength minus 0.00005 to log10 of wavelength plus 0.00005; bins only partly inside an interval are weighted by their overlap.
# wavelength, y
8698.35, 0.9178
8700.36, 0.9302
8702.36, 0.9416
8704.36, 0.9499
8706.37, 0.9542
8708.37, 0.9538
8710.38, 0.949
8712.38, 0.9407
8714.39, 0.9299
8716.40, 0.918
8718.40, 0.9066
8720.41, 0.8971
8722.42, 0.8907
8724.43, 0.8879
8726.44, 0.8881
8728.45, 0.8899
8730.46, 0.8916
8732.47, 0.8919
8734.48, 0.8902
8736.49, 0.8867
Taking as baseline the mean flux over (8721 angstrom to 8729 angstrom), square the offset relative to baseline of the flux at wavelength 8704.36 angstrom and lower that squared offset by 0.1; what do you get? -0.0963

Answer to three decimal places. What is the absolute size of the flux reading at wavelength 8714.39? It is 0.930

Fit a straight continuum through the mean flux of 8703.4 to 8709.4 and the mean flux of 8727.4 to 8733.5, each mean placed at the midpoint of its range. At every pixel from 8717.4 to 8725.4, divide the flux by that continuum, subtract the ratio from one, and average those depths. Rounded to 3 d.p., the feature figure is 0.020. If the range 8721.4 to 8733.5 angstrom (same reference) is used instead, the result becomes 0.010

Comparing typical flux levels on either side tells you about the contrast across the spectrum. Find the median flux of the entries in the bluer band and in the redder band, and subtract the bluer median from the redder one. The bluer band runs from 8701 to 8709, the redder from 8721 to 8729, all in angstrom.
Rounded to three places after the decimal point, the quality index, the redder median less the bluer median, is -0.063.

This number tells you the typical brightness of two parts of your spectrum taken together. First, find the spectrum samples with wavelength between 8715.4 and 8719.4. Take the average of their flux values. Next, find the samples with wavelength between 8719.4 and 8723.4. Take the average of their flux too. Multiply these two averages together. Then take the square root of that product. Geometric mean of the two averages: 0.903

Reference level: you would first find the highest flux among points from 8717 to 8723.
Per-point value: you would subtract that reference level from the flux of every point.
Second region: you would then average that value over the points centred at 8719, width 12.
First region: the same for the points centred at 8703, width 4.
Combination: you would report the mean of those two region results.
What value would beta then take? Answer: 0.0188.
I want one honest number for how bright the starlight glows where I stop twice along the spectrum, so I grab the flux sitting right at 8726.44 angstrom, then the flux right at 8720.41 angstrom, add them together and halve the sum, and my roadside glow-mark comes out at 0.893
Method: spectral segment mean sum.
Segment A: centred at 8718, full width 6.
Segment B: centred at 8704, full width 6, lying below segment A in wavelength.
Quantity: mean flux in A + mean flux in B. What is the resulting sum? 1.86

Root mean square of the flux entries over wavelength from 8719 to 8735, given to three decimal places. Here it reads 0.891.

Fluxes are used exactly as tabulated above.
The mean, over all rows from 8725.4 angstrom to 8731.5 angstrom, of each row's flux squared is 0.79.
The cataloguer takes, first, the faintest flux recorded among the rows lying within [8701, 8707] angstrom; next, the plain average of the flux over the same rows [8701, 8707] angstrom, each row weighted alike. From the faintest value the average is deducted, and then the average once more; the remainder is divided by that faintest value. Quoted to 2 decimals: -1.01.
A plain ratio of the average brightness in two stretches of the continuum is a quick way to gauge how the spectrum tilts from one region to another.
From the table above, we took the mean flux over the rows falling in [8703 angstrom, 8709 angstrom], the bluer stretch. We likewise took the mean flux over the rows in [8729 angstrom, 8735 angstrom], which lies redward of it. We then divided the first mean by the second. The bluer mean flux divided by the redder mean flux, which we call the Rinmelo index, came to 1.07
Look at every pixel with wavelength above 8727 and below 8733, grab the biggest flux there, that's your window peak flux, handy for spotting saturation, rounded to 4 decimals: 0.8919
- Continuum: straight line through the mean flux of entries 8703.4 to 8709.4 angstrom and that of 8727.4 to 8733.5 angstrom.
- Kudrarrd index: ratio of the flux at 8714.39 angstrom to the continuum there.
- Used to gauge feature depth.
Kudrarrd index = 0.998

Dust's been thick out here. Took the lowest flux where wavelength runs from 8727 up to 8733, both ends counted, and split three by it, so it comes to 3.37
